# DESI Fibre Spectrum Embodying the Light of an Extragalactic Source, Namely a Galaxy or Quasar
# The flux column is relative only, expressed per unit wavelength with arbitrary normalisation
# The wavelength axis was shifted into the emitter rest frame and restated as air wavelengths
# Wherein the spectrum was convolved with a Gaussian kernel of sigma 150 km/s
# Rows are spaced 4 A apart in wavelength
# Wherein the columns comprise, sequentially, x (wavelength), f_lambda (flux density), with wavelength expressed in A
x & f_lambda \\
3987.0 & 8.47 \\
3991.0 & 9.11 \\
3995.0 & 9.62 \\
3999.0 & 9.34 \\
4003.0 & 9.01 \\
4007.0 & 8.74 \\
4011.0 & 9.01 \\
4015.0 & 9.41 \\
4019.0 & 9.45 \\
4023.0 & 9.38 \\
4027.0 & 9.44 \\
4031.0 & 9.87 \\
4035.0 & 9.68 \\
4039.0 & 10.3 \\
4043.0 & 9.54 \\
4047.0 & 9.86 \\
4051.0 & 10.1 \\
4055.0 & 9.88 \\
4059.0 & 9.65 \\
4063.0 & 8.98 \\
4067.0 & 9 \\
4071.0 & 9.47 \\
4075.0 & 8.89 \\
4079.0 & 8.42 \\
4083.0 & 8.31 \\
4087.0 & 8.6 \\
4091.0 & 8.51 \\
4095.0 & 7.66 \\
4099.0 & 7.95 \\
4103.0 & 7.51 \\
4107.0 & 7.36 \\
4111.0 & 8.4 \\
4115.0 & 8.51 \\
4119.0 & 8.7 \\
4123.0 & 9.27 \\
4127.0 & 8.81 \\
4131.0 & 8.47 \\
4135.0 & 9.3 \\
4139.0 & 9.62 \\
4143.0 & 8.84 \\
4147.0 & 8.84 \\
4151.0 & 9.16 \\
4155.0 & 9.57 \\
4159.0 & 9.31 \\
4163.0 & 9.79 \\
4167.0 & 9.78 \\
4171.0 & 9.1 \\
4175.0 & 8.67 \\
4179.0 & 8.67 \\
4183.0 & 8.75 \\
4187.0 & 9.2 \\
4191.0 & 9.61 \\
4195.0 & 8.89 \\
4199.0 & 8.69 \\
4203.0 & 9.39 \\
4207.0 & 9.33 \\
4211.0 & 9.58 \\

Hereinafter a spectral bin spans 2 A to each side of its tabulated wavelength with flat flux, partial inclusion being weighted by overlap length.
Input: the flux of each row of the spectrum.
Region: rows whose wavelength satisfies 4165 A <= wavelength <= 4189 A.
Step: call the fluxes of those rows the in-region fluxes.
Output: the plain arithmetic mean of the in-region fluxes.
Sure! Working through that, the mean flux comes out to 9.03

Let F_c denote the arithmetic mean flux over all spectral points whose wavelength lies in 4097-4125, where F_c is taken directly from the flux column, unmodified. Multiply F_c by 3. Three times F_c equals 24.7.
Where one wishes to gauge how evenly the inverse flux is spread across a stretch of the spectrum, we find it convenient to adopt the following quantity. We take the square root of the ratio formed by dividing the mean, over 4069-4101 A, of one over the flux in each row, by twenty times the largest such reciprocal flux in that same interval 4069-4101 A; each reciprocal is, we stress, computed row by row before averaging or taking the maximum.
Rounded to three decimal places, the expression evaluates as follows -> 0.213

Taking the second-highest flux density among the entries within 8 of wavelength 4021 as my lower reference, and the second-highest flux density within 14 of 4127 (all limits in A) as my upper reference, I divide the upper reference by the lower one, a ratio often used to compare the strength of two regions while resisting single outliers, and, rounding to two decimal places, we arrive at 0.99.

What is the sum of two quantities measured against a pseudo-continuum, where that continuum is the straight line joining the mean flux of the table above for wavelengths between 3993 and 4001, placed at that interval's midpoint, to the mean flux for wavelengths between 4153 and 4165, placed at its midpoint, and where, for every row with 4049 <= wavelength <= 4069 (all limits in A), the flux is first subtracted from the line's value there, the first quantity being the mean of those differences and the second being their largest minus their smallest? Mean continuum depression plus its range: 1.11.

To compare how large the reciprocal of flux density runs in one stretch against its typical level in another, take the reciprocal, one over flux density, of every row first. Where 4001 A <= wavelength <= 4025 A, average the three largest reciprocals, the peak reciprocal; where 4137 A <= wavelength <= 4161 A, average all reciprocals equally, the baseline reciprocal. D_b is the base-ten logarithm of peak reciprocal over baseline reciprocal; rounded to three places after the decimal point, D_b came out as 0.014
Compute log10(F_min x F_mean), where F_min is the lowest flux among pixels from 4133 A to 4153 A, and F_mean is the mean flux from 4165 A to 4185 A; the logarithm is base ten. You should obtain 1.90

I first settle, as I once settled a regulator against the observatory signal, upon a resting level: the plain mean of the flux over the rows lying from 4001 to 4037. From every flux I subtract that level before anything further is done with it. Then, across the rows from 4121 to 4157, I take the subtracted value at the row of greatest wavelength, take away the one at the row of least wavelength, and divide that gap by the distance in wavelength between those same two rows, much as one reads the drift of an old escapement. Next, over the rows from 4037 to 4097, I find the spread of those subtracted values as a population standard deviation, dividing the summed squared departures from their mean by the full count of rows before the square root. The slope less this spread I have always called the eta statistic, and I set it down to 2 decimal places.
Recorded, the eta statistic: -0.72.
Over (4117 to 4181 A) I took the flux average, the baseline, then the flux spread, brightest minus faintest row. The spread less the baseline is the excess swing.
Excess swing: -7.80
